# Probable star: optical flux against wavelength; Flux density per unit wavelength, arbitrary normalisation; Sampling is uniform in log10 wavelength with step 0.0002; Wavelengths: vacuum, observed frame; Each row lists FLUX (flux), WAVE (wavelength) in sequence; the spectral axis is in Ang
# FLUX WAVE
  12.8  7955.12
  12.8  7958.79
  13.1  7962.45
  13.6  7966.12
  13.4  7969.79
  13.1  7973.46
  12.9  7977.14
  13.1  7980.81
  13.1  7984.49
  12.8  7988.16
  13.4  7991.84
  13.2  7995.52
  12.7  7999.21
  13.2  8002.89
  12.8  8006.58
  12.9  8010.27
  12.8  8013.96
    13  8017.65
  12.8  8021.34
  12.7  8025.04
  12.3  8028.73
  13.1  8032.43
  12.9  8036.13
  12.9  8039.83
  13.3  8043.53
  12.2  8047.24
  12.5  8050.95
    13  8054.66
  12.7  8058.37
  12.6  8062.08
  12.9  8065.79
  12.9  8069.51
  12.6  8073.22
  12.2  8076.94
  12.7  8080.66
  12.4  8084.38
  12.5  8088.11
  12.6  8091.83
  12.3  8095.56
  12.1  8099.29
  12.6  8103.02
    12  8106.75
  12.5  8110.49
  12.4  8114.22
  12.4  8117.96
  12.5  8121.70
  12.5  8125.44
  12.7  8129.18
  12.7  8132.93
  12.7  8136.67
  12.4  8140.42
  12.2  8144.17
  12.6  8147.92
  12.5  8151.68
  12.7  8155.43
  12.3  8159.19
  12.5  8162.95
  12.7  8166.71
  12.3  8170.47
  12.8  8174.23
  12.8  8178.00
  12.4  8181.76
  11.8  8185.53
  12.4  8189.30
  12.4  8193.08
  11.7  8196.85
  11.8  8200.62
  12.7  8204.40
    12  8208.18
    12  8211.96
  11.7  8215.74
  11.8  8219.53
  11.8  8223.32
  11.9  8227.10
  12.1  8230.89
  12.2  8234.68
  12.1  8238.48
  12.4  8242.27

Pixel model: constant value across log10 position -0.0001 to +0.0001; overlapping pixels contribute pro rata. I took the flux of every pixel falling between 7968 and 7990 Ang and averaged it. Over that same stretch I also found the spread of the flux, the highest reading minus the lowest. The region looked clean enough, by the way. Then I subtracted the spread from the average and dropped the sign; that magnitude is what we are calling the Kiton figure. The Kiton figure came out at 12.5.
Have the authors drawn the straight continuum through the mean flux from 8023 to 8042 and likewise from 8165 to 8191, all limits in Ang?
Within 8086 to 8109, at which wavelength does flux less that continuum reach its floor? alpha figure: 8106.75 Ang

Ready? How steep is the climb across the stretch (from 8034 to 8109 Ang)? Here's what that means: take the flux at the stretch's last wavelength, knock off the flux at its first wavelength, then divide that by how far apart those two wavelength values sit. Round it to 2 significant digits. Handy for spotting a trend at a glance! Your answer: -0.013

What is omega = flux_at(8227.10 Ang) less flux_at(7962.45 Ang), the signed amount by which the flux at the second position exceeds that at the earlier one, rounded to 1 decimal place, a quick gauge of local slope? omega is -1.2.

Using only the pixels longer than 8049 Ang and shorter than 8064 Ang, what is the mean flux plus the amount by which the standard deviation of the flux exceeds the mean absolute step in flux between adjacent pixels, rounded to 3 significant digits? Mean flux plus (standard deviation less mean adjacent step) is 12.6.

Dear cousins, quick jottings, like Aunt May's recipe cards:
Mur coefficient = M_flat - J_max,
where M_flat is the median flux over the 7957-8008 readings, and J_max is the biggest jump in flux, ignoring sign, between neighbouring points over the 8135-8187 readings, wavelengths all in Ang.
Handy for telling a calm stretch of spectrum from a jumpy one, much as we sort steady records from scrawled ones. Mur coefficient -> 12.5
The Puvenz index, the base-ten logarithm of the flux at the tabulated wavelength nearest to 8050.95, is 1.10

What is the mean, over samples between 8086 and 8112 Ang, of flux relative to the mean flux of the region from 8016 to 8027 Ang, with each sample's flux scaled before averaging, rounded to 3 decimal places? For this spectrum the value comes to 0.964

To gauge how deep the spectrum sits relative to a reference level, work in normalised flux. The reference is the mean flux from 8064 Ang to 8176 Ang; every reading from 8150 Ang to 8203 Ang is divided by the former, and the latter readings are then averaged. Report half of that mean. 0.494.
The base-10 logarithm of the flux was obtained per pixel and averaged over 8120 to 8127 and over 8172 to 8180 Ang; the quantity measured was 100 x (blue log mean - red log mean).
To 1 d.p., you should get -1.0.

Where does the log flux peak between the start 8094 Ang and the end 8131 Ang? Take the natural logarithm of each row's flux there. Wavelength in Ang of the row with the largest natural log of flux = 8129.18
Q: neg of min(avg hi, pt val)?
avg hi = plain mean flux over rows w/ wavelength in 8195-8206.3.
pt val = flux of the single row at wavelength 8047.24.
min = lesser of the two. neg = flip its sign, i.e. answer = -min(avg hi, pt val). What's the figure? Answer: -12.1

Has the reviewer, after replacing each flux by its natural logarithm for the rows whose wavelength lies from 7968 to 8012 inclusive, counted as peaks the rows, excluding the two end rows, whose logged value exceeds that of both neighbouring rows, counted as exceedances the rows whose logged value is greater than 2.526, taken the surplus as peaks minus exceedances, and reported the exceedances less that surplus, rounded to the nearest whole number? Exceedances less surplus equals 22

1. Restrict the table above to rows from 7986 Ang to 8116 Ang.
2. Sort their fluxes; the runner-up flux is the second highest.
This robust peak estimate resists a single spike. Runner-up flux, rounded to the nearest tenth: 13.3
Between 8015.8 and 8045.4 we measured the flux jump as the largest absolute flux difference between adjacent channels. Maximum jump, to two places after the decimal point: 0.80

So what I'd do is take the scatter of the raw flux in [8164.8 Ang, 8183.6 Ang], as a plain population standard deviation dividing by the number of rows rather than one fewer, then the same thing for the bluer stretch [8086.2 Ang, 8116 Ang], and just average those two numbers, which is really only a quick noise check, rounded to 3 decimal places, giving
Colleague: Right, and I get 0.210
